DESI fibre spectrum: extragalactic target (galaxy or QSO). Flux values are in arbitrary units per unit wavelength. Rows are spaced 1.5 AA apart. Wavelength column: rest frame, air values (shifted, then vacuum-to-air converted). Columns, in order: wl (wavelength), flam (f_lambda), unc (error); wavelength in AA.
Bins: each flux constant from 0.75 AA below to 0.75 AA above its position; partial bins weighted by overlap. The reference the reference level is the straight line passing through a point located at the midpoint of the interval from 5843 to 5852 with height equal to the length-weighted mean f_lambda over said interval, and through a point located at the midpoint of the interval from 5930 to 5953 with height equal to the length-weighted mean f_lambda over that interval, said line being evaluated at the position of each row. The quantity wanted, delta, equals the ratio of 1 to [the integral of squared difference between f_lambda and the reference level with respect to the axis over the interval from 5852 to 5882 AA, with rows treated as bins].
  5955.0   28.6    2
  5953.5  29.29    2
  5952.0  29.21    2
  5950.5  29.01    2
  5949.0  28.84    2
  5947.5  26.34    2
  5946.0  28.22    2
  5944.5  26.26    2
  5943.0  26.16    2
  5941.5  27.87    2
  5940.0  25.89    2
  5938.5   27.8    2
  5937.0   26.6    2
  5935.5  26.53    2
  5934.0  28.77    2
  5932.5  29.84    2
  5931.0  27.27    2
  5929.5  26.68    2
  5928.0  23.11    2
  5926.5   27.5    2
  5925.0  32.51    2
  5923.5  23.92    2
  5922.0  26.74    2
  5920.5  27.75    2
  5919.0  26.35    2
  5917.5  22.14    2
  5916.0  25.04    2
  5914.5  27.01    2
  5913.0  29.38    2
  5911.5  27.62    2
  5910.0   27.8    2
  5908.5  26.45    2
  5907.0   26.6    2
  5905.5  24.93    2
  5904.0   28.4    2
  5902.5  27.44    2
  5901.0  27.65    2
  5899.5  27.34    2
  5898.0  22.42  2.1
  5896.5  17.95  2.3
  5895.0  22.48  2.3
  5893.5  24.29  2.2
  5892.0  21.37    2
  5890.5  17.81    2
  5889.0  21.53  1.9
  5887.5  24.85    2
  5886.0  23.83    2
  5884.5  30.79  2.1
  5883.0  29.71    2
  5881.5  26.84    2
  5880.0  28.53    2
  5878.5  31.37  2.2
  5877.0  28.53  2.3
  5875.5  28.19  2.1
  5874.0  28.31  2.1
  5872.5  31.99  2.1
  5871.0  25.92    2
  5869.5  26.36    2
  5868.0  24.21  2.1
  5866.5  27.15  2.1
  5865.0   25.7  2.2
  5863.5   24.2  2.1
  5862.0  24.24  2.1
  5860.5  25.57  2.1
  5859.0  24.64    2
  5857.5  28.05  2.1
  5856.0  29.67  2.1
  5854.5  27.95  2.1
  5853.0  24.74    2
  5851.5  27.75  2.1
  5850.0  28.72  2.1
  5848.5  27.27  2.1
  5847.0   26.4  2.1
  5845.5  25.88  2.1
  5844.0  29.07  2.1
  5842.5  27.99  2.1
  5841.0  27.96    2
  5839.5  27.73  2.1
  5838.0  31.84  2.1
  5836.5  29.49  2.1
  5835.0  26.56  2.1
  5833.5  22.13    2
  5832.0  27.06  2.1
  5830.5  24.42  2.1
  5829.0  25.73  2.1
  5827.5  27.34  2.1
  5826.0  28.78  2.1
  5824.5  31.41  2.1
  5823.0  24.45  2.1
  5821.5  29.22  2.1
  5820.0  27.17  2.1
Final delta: 0.0064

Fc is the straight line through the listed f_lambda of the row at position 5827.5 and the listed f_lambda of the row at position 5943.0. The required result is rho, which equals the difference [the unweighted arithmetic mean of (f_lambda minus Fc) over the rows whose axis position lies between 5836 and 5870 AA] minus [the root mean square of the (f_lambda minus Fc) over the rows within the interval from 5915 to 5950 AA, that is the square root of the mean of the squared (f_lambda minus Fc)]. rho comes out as -2.3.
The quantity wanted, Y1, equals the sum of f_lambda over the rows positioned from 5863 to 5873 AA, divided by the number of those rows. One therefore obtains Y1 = 26.5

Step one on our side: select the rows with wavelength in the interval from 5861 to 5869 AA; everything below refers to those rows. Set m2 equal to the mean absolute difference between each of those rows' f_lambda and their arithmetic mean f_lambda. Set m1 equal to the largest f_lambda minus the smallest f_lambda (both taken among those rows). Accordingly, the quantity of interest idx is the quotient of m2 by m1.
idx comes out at 0.359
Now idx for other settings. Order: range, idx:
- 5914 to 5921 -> 0.295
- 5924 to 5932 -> 0.221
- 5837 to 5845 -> 0.299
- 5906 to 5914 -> 0.285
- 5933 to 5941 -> 0.324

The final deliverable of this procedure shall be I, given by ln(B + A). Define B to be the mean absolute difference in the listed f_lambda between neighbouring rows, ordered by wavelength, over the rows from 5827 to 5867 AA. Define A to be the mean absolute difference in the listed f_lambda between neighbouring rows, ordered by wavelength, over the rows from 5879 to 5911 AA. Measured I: 1.51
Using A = 2.5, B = 2.0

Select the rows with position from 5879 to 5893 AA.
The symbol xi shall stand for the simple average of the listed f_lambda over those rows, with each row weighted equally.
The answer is 25.0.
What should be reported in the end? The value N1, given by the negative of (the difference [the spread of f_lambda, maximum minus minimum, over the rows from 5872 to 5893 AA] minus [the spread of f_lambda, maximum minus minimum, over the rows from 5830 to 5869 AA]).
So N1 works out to -4.5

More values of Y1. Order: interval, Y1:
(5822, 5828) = 28.0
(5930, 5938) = 27.8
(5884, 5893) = 23.4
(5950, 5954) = 29.2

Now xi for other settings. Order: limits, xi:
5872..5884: 29.2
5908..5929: 26.7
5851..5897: 26.0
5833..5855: 27.4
